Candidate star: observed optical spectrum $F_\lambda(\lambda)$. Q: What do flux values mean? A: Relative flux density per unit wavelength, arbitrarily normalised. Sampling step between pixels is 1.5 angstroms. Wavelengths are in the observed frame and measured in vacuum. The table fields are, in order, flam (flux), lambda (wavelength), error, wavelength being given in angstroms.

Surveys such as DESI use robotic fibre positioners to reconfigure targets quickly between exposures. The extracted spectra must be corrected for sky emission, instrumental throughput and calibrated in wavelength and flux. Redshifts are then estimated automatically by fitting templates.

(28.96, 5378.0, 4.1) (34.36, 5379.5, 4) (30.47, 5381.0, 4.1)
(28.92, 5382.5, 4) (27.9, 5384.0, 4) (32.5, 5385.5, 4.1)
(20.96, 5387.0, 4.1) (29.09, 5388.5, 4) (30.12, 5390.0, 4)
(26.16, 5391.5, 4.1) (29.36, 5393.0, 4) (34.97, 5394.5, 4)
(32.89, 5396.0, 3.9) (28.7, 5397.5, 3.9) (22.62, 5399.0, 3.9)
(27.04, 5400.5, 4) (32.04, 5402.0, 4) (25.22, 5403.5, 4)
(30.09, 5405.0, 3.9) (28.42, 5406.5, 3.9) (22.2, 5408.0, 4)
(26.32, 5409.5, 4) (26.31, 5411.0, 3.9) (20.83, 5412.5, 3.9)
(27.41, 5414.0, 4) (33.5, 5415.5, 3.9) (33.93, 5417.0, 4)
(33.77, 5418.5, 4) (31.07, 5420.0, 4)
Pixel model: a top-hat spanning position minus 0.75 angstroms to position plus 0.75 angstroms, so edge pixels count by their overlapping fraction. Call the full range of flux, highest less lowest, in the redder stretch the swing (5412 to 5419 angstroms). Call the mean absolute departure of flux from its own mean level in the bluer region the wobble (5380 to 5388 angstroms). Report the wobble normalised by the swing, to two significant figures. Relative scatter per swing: 0.23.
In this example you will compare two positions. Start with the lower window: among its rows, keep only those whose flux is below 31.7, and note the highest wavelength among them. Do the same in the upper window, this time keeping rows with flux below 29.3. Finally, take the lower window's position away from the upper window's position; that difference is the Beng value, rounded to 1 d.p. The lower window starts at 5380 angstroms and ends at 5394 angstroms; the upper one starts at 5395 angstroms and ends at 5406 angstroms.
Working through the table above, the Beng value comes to 10.5 angstroms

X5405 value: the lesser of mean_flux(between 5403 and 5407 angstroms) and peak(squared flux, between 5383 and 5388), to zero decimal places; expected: 28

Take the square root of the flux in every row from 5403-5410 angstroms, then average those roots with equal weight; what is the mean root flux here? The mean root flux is 5.14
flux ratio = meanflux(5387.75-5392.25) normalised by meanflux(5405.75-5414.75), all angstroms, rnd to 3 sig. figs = 1.13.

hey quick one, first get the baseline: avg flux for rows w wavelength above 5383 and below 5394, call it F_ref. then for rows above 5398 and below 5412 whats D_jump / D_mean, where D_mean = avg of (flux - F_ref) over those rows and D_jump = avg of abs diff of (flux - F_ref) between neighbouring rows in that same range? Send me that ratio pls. -3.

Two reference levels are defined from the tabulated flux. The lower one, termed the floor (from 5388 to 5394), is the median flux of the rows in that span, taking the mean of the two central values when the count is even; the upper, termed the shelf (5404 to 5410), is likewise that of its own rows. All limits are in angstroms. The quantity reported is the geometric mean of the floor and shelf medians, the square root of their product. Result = 28.3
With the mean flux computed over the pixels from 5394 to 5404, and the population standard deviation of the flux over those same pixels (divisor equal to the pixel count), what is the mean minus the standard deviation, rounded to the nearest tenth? 24.9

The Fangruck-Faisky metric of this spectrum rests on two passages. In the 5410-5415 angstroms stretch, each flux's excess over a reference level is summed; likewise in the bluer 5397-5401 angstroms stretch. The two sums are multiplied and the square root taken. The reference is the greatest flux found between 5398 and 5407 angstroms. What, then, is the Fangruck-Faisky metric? 19.6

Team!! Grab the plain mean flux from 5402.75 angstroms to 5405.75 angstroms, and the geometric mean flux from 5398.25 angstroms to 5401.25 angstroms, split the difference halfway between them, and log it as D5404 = 26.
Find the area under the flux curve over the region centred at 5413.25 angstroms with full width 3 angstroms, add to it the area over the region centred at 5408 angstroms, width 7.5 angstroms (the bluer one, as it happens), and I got 272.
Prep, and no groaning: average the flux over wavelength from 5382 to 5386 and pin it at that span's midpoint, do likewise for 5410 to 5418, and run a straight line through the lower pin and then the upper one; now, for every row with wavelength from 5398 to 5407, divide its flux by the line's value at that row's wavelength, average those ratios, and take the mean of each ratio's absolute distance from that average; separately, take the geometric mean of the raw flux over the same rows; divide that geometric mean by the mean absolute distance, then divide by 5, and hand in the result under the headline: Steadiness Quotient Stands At 59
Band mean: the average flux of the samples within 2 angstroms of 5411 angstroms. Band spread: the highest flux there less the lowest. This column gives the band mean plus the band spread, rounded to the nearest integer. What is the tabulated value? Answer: 30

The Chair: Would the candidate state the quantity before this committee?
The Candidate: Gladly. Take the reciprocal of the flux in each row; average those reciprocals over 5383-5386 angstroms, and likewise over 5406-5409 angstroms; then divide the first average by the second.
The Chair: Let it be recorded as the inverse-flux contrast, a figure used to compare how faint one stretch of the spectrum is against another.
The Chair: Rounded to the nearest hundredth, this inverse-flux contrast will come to 0.83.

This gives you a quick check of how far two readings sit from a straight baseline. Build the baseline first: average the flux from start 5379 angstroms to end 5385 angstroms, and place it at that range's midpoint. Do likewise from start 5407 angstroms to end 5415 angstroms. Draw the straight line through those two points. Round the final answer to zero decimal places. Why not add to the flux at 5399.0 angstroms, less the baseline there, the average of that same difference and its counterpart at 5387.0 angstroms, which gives -11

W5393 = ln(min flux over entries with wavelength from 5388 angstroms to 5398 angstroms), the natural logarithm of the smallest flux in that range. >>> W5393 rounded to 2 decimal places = 3.26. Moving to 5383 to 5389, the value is 3.04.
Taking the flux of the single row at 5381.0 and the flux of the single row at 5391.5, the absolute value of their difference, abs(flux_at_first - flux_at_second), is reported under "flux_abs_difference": 4.3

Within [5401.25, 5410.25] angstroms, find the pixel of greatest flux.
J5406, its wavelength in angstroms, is 5402.0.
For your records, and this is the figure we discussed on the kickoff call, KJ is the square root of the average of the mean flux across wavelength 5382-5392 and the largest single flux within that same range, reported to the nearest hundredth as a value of 5.50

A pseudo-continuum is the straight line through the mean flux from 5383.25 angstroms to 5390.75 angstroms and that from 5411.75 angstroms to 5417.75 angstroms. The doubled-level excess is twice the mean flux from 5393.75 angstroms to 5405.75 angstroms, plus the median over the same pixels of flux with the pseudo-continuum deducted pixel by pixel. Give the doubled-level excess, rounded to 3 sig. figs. 59.3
